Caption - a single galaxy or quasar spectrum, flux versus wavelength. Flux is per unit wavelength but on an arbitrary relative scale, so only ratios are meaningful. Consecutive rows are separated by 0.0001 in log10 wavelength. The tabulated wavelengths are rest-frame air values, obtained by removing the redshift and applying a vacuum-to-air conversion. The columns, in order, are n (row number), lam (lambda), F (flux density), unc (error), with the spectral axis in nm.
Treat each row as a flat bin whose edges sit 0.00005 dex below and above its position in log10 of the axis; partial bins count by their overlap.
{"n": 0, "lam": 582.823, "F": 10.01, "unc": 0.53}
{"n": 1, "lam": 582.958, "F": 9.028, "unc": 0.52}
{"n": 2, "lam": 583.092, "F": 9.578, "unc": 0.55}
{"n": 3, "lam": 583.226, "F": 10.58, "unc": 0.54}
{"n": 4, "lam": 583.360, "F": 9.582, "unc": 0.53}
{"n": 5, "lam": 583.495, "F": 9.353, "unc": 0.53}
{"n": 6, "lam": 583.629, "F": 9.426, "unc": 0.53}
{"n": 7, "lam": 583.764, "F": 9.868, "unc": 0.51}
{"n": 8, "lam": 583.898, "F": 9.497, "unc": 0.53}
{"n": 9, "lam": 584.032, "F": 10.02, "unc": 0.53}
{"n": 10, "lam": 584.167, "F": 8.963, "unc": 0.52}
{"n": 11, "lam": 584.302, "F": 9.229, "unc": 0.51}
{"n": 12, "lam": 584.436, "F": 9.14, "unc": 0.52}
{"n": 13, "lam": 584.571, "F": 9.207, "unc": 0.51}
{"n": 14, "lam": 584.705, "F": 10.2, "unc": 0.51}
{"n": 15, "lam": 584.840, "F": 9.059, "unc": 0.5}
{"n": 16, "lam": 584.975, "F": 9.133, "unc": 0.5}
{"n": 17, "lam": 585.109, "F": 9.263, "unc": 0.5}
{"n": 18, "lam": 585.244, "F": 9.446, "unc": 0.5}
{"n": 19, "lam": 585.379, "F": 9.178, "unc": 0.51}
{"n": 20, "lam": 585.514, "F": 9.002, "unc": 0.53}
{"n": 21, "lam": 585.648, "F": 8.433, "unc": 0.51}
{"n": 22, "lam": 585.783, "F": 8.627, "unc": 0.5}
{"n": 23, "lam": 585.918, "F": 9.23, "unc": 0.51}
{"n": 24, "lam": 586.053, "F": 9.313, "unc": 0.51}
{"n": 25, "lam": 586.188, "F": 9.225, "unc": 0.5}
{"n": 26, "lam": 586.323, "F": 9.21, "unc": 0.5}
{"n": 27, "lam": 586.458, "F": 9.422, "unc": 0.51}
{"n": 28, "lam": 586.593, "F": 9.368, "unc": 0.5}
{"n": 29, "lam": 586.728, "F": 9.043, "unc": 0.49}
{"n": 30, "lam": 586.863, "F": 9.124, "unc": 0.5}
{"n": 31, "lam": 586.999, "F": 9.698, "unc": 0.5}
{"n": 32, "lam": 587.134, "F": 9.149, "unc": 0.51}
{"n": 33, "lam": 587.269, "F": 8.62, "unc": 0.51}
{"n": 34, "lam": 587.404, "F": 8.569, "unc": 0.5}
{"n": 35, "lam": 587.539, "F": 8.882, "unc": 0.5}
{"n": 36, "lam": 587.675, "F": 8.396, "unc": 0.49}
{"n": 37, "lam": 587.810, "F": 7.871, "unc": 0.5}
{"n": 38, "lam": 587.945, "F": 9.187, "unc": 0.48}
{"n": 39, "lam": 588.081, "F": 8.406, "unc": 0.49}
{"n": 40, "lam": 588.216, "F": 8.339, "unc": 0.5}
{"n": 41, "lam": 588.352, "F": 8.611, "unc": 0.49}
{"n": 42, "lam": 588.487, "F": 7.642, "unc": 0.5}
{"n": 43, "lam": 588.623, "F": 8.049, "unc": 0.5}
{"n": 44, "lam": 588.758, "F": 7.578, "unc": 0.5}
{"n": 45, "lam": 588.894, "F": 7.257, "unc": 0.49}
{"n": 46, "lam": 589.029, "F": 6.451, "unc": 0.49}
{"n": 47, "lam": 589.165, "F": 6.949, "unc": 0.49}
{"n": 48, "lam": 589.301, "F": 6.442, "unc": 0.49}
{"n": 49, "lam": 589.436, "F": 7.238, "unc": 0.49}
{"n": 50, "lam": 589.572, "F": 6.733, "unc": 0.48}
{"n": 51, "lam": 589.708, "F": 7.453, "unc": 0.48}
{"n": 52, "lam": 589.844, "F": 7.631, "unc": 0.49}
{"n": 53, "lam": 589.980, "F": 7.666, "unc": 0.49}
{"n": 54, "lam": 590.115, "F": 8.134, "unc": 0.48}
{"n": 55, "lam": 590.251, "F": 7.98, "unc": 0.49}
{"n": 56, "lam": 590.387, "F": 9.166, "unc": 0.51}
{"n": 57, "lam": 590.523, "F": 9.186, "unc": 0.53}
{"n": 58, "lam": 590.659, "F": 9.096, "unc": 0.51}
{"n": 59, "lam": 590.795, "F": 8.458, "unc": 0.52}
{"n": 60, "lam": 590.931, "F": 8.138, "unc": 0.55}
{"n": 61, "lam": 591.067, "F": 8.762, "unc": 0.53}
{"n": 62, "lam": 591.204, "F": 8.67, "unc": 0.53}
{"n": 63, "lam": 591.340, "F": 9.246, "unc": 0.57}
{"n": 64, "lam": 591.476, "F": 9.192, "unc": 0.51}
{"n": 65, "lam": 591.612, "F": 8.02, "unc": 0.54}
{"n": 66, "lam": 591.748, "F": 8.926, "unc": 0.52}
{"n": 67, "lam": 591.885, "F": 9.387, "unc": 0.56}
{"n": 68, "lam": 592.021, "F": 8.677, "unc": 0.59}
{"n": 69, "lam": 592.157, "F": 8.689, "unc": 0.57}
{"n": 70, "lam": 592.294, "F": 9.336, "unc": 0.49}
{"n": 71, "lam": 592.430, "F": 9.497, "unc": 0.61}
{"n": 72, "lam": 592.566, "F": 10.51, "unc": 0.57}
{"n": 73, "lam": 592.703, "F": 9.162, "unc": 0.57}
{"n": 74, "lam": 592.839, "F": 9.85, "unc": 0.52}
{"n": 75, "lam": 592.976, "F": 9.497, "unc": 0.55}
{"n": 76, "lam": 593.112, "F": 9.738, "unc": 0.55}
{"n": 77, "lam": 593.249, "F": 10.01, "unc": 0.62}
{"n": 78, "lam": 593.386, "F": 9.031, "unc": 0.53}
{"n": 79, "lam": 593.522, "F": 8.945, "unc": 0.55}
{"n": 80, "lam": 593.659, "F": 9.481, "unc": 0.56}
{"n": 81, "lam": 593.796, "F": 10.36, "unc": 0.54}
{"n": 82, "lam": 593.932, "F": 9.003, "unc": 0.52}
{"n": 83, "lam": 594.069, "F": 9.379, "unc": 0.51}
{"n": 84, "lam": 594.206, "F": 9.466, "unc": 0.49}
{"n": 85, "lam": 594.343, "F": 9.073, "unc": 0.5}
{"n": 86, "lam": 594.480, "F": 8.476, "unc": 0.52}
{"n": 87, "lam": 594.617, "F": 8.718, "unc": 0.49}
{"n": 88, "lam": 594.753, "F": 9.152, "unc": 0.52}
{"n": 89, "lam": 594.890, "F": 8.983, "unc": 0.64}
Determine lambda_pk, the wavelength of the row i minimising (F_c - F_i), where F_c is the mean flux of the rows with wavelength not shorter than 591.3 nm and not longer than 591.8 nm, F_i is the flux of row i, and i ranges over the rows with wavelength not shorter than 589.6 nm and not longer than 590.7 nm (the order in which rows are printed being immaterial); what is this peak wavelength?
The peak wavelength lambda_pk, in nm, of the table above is 590.523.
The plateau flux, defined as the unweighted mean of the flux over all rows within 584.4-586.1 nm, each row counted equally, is 9.17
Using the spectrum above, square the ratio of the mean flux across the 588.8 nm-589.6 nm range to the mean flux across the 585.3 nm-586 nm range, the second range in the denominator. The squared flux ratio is 0.59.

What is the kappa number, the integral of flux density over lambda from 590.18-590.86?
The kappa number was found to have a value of 5.97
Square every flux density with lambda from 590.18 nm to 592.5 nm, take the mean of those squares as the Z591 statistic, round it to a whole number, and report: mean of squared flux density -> 79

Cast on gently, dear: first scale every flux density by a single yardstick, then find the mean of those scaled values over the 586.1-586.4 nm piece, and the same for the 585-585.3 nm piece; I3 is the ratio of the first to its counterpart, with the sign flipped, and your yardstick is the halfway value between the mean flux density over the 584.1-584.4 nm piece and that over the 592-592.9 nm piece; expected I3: -0.99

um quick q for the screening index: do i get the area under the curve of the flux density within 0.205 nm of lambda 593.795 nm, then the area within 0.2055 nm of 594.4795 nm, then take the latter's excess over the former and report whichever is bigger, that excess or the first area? 3.94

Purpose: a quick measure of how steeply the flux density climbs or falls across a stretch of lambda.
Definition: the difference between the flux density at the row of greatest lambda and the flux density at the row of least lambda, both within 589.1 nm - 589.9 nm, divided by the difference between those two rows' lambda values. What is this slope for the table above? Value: 1.0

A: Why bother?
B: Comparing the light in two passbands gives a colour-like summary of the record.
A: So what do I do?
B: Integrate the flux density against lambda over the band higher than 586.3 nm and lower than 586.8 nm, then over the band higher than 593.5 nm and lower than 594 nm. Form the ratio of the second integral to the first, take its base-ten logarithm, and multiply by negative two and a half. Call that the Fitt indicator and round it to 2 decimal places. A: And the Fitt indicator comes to -0.03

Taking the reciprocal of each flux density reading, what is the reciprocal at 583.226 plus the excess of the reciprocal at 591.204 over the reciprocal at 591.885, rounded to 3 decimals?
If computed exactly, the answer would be 0.103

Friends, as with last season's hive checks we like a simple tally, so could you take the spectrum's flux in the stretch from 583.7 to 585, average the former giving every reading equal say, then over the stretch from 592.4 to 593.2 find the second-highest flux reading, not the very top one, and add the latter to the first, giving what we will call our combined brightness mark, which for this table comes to 19.3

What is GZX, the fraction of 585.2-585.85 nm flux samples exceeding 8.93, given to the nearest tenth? 0.6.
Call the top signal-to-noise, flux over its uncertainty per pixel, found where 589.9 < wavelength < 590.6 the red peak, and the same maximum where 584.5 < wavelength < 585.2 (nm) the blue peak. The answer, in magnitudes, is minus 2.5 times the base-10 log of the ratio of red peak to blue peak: 0.12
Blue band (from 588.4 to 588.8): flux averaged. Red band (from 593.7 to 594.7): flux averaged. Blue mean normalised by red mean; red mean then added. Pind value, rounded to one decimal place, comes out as 10.1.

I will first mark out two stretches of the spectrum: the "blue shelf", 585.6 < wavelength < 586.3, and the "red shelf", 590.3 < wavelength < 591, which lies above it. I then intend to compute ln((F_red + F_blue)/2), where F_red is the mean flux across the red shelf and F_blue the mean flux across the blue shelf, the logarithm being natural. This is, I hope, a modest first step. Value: 2.18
